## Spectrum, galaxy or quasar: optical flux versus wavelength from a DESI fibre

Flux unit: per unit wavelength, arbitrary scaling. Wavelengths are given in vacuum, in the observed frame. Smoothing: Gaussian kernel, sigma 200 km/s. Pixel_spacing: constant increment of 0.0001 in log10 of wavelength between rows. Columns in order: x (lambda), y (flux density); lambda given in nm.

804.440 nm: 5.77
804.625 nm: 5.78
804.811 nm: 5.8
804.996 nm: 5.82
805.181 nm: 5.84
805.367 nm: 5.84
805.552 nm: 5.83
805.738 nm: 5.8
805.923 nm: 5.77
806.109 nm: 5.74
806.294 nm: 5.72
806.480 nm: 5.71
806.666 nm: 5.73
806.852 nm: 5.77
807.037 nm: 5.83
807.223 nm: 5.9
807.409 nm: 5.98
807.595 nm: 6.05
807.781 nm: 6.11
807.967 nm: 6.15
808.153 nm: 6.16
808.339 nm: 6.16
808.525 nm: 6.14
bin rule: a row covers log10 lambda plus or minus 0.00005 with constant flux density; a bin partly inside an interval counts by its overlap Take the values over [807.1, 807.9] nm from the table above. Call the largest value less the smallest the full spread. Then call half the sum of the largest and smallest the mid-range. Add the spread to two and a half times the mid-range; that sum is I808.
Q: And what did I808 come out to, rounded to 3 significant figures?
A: 15.2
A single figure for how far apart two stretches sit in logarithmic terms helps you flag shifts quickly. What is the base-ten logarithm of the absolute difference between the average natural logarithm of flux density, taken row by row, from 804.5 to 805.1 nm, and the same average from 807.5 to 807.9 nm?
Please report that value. -1.3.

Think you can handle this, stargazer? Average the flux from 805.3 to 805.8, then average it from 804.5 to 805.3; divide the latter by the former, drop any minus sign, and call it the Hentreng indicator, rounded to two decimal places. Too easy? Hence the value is 1.00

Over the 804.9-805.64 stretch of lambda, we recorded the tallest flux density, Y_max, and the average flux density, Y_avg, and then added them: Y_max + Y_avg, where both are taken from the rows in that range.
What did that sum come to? 11.7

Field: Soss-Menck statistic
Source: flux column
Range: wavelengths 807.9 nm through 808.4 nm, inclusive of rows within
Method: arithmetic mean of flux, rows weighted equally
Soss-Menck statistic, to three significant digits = 6.16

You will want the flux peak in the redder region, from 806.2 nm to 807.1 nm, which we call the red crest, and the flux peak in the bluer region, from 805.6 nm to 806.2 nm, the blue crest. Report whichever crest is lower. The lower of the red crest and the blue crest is 5.80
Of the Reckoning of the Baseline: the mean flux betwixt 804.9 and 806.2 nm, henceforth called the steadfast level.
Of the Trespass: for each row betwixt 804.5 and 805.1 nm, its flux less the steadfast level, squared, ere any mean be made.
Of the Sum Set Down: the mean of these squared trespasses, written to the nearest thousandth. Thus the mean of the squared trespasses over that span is 0.000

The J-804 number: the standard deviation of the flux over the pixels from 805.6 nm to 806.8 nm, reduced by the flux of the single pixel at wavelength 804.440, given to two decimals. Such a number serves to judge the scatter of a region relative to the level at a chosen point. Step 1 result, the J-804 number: -5.74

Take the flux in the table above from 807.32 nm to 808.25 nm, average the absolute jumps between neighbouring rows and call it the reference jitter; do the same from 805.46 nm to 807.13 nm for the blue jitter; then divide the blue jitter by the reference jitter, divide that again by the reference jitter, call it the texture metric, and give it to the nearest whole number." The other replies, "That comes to 15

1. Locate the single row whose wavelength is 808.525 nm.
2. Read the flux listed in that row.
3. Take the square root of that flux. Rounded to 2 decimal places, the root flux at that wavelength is 2.48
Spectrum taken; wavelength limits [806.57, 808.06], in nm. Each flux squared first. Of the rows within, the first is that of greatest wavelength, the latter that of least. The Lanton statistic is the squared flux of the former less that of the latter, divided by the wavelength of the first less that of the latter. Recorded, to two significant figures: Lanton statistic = 3.8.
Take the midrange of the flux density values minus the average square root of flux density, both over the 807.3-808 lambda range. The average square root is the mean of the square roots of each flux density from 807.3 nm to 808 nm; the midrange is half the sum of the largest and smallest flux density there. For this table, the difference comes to 3.60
